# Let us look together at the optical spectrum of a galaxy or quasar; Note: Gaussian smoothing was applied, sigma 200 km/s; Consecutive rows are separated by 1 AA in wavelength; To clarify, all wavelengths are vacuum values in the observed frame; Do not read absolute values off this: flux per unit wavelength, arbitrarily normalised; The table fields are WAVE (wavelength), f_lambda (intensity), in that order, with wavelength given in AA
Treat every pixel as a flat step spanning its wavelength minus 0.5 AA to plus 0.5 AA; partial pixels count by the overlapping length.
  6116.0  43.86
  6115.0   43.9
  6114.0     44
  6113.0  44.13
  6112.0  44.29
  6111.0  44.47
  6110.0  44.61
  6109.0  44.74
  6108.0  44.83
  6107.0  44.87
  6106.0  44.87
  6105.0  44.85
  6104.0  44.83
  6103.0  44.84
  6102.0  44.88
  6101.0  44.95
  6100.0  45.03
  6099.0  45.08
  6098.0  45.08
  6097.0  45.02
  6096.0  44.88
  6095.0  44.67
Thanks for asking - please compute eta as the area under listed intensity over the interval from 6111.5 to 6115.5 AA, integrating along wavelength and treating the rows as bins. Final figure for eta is 176.3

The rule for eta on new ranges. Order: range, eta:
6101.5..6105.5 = 179.4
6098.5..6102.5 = 179.9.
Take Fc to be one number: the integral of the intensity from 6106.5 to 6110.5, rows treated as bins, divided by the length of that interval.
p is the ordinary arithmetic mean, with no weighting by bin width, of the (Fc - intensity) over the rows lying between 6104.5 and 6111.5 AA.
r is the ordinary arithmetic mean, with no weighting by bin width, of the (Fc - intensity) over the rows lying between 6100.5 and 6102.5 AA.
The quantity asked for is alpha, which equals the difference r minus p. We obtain -0.2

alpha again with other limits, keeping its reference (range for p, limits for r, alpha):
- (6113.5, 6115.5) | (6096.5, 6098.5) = -1.1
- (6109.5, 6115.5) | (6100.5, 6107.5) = -0.6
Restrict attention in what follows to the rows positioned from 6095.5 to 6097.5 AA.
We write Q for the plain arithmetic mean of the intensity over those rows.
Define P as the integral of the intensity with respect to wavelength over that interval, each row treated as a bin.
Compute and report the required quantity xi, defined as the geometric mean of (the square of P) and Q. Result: 603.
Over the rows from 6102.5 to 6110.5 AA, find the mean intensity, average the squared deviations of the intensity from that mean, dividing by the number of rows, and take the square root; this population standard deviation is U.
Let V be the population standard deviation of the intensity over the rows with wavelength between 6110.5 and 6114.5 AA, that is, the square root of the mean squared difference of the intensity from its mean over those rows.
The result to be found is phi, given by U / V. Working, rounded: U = 0.08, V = 0.176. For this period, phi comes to 0.5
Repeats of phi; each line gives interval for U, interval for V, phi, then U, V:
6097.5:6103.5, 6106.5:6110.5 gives 0.9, 0.09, 0.100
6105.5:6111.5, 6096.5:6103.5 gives 1.7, 0.15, 0.088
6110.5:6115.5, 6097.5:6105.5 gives 2.0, 0.20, 0.101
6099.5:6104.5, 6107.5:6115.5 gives 0.2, 0.07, 0.324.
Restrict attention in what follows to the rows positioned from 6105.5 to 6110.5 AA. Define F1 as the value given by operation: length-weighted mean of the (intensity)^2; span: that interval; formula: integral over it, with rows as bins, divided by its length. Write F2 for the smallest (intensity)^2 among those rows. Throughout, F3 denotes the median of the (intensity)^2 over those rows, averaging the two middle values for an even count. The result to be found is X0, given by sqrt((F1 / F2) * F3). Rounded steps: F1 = 2006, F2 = 1990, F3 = 2010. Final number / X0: 45.0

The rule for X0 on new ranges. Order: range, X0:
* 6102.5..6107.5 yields 44.9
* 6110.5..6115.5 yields 44.4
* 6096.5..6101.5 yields 45.1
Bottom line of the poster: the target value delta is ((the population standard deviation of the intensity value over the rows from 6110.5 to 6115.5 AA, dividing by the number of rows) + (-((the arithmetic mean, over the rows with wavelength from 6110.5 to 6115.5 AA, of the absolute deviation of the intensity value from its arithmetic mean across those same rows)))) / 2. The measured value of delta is 0.0130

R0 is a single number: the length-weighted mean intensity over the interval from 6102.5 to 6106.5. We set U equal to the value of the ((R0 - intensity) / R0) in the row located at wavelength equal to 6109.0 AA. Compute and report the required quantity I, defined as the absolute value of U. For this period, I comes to 0.0024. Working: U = 0.0024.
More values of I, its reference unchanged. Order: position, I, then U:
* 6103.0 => 0.0002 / 0.0002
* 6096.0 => 0.0007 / -0.0007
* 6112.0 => 0.0124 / 0.0124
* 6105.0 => 0.0001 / -0.0001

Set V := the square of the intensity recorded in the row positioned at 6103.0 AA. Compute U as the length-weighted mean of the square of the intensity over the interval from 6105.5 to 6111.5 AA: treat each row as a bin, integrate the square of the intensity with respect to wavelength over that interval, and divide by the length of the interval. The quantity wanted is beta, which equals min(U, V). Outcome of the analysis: 2001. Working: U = 2001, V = 2011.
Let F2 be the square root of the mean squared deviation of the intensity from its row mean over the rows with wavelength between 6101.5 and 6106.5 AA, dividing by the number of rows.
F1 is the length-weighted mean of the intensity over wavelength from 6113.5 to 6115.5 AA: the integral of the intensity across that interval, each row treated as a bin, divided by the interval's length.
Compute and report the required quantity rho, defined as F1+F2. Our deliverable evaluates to 44.0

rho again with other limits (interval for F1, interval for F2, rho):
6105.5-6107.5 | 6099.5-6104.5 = 44.9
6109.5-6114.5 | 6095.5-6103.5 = 44.4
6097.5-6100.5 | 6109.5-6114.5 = 45.3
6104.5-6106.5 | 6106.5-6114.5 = 45.2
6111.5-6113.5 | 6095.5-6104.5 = 44.3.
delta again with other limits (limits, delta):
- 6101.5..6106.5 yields 0.0009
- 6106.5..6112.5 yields 0.0131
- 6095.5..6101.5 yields 0.0052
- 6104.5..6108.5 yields 0.0008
